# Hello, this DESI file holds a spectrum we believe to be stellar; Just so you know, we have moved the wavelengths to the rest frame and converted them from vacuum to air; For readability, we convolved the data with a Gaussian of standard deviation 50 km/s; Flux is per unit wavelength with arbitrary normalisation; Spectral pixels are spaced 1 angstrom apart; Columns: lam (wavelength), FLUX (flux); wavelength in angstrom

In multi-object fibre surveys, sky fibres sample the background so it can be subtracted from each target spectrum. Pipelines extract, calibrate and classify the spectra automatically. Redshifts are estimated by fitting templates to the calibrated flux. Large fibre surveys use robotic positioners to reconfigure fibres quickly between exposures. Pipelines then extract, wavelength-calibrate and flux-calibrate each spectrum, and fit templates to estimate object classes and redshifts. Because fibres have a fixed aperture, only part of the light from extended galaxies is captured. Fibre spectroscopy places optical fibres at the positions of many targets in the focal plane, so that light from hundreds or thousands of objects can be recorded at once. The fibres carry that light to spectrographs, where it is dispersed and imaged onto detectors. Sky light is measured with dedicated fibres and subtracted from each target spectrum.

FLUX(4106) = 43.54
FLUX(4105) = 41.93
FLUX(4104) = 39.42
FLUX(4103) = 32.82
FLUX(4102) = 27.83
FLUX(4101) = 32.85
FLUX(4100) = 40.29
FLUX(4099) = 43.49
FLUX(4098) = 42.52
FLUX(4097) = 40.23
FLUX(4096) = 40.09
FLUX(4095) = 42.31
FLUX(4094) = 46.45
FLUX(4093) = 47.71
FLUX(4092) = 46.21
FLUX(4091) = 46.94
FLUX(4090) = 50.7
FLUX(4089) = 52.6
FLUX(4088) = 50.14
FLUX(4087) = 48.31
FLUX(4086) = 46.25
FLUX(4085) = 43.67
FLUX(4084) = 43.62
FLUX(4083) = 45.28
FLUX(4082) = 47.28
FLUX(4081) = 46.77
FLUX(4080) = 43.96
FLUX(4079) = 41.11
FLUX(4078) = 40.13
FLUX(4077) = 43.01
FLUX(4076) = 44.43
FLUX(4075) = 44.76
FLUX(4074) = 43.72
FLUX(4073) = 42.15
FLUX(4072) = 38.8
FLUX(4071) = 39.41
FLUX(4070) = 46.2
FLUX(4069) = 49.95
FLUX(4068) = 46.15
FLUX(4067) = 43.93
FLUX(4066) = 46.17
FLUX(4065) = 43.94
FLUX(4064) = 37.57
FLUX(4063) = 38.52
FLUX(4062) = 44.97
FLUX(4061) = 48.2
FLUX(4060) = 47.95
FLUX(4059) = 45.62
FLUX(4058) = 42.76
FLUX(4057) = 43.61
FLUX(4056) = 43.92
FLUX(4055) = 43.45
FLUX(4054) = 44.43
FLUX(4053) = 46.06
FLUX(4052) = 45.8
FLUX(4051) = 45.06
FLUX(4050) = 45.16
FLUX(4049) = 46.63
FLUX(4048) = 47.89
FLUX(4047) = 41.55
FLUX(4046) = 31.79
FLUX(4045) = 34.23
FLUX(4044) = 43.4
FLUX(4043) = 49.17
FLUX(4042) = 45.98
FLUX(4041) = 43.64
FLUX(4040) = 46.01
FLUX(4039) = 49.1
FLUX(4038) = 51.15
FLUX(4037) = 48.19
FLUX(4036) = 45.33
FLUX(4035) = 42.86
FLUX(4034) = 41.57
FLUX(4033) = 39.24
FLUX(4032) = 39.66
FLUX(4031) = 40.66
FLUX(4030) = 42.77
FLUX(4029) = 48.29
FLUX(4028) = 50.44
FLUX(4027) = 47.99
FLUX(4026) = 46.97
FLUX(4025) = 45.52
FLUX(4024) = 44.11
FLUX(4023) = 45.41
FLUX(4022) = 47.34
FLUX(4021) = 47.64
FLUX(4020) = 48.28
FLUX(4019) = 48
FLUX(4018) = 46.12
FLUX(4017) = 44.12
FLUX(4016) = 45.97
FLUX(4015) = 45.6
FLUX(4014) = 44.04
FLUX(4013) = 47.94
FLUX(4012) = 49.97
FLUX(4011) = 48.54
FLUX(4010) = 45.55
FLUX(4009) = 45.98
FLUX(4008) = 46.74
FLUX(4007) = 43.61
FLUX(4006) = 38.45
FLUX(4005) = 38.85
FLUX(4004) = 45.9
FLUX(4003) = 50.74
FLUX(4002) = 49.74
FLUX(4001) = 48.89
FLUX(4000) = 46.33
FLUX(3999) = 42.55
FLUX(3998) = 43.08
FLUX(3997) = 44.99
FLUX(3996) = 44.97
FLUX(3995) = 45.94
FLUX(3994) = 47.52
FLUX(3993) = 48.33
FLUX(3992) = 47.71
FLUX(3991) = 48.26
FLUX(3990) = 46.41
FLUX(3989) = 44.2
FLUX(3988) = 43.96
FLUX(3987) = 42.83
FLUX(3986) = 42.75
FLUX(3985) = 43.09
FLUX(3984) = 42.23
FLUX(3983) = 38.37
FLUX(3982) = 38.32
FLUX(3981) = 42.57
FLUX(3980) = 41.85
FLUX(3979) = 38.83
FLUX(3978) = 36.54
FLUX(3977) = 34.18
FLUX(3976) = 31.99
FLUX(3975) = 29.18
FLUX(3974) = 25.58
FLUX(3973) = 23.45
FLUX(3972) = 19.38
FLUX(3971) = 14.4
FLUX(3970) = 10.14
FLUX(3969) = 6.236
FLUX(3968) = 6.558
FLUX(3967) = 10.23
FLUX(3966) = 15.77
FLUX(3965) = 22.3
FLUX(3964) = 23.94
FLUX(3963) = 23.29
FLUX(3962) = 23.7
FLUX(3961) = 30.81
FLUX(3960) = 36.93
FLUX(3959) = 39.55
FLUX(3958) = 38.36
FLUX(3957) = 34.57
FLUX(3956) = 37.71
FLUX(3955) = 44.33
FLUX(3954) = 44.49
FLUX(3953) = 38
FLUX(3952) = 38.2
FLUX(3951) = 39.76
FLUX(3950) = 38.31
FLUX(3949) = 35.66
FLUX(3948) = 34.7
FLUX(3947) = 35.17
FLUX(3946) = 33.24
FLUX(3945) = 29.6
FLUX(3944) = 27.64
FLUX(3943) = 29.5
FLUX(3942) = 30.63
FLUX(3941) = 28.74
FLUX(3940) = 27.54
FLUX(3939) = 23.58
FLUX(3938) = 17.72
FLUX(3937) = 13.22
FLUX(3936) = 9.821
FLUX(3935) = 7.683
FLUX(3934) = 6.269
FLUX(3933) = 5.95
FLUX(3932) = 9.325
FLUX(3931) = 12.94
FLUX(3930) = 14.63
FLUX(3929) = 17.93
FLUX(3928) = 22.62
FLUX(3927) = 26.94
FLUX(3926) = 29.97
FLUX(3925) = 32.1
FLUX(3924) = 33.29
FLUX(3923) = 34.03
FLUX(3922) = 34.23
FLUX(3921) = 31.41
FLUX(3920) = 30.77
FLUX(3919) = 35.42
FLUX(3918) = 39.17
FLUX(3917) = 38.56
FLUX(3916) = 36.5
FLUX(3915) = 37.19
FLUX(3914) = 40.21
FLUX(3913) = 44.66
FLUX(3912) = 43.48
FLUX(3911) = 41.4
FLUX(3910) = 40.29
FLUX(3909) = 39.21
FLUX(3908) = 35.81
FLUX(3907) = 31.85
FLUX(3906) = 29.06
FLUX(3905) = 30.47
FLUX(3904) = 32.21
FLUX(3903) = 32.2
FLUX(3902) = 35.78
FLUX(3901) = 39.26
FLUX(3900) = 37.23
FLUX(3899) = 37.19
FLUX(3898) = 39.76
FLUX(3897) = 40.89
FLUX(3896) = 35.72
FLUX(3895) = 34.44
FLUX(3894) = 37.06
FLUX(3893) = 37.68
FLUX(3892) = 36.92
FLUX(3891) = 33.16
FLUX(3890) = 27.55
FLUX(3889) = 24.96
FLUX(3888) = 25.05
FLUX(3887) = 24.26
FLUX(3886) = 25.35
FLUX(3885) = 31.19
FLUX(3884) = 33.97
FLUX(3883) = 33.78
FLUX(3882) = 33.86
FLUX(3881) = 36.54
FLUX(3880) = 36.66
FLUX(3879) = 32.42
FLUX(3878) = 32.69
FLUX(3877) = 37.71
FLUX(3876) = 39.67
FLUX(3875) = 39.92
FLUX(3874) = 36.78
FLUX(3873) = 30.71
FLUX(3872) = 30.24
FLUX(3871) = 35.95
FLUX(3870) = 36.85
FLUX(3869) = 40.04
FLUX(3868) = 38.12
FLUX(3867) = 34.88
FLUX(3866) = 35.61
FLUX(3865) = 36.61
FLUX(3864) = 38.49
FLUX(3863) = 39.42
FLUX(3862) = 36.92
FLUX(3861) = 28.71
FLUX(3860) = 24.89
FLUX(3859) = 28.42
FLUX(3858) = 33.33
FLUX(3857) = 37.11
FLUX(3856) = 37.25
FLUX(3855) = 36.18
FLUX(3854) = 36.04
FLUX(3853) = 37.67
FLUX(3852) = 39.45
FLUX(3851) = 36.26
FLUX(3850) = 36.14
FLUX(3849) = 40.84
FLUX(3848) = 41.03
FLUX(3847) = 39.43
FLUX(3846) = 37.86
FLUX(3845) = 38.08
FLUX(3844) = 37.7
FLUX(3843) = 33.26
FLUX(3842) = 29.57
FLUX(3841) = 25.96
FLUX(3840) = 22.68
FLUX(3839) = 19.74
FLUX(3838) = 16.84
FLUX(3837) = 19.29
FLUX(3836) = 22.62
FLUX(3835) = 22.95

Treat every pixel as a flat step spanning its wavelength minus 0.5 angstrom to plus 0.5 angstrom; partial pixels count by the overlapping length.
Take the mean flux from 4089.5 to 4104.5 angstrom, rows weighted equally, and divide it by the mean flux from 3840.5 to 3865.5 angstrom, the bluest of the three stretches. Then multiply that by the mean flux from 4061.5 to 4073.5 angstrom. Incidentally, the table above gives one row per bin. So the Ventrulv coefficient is 50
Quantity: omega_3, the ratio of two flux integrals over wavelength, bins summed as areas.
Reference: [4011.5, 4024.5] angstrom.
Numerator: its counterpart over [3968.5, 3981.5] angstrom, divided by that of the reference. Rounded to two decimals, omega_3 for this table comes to 0.59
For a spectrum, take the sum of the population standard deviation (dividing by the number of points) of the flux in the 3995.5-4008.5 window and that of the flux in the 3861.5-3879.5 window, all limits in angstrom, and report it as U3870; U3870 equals 6.6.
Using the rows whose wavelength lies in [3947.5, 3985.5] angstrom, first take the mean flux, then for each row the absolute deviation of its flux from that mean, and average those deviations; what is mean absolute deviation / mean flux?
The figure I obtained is 0.30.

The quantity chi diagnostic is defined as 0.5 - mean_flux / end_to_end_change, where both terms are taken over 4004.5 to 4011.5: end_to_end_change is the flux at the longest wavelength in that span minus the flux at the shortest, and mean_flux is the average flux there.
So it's -4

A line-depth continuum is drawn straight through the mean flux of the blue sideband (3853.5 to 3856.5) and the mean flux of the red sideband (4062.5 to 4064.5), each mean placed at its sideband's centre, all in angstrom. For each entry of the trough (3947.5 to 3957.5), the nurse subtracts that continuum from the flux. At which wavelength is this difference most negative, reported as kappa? 3957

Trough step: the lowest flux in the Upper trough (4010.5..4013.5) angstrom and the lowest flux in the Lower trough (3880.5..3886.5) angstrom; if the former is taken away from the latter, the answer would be -23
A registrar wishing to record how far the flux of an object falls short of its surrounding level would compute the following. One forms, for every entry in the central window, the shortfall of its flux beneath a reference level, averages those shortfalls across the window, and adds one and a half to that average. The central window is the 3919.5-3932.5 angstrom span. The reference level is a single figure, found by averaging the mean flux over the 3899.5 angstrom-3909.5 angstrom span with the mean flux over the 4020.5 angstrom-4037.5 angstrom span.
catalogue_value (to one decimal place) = 15.7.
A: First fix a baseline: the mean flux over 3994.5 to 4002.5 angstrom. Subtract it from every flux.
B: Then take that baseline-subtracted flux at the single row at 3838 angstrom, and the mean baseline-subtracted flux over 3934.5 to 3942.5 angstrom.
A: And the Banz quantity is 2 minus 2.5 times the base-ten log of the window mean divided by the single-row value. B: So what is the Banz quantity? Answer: 2.1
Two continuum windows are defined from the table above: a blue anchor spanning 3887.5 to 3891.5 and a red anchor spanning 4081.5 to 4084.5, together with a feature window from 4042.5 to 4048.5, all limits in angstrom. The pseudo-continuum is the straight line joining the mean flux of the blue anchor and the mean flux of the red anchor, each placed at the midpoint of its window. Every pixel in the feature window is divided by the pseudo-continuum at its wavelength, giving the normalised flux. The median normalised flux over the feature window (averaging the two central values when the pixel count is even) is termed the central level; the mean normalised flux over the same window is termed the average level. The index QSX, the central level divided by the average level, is 1.03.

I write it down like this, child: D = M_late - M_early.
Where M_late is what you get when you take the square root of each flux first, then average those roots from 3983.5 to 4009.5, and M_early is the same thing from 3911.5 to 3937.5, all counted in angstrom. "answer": 1.8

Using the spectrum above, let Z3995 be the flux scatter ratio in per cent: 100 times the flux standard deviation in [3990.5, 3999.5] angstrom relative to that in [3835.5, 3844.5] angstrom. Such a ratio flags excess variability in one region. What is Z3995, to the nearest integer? 31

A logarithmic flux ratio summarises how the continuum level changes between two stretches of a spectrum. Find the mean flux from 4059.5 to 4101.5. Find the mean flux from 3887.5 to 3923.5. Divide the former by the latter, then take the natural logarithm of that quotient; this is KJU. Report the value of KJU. 0.22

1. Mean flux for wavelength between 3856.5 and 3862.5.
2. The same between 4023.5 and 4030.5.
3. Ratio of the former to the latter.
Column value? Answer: 0.68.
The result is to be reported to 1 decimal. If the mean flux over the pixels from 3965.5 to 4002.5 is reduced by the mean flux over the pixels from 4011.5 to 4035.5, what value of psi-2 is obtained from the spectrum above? -9.6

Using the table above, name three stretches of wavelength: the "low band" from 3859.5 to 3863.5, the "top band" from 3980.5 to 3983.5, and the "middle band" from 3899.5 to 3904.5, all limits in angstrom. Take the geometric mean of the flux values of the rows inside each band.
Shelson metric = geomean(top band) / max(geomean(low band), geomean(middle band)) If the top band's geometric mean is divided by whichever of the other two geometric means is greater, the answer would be 1.1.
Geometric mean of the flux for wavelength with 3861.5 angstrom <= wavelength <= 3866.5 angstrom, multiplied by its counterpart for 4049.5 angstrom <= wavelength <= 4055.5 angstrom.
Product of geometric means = 1682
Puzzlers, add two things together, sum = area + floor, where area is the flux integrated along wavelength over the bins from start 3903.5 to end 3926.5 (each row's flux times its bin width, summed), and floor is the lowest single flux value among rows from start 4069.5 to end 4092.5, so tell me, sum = 860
